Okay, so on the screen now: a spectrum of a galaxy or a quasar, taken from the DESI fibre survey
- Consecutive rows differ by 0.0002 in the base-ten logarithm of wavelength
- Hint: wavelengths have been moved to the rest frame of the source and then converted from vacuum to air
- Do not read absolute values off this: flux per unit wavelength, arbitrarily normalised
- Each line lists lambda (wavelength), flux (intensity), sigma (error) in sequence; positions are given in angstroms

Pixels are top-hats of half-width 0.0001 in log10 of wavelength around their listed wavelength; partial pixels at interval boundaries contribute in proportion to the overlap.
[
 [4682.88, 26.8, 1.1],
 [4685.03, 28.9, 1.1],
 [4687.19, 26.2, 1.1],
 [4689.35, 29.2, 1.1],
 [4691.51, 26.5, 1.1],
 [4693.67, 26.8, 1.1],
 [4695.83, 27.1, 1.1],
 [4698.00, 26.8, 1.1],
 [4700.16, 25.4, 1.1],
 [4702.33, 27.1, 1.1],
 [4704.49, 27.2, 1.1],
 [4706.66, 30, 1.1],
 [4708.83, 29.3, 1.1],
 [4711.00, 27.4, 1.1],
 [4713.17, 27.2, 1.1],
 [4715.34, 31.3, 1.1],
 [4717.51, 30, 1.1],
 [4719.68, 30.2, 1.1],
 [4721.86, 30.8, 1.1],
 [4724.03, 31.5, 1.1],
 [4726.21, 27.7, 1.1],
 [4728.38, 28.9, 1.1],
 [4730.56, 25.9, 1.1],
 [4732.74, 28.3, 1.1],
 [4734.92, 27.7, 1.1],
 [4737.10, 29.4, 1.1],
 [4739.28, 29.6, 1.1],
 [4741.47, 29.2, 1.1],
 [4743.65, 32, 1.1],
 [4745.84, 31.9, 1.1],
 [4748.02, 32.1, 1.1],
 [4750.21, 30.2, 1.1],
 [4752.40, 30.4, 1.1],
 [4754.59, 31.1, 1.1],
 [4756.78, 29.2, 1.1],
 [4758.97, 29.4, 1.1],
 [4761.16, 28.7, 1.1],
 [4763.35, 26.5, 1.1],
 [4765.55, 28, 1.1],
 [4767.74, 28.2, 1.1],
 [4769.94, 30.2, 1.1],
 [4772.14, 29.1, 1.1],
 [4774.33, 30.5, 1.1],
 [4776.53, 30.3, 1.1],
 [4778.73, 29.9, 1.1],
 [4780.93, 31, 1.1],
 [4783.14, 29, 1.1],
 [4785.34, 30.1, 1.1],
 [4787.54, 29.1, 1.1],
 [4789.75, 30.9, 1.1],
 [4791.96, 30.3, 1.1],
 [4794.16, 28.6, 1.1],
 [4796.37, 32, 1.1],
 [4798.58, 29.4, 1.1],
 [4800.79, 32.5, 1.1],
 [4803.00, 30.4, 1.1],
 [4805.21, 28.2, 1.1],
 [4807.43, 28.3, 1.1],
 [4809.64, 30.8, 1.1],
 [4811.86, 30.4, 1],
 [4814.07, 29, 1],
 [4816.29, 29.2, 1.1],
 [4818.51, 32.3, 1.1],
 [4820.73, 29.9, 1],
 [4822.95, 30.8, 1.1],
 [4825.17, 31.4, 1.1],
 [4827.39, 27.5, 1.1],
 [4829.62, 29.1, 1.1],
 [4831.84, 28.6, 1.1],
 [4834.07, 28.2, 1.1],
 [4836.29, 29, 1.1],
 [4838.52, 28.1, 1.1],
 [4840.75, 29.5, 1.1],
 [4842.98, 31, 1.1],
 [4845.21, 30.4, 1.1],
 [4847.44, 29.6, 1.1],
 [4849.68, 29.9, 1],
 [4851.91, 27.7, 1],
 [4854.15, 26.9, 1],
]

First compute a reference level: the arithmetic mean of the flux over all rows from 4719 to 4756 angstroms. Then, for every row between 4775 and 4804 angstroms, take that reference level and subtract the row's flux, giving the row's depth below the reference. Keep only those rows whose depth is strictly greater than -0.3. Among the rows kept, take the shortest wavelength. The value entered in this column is 4778.73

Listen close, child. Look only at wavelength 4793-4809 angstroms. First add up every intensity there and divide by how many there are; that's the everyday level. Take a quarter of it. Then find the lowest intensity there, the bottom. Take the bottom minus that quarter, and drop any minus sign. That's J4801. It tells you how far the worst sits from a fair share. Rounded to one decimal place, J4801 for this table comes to 20.7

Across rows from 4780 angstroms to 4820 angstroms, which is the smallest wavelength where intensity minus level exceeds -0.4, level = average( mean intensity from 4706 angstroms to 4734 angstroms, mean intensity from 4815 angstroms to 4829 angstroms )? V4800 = 4780.93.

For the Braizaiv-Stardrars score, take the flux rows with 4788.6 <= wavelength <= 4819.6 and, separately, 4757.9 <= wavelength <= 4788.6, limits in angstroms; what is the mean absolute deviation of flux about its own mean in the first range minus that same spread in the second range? 0.3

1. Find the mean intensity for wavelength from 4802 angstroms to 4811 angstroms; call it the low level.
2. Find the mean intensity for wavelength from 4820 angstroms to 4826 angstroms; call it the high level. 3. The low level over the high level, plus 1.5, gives 2.46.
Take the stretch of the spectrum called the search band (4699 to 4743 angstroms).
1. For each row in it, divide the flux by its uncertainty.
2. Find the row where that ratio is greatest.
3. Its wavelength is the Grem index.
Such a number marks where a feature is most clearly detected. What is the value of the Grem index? 4724.03 angstroms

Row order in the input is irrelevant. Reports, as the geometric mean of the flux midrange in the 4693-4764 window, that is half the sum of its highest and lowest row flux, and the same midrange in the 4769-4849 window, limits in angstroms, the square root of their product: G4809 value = 29.4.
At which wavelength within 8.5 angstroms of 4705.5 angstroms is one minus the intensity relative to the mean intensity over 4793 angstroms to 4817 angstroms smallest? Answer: 4706.66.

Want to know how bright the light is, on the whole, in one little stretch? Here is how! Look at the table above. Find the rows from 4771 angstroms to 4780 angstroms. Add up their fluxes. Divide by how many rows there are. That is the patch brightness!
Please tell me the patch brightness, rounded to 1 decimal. 30.0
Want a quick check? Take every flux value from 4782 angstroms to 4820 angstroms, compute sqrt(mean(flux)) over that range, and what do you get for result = 5.48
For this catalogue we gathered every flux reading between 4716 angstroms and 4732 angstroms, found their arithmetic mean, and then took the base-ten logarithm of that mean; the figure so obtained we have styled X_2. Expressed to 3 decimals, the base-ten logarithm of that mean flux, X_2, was 1.467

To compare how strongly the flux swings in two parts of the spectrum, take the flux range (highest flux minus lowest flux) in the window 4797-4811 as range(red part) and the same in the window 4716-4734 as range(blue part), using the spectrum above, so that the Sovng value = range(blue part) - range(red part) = 1.3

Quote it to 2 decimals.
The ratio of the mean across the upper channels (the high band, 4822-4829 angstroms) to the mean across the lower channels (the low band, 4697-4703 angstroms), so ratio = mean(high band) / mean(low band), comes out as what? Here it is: 1.13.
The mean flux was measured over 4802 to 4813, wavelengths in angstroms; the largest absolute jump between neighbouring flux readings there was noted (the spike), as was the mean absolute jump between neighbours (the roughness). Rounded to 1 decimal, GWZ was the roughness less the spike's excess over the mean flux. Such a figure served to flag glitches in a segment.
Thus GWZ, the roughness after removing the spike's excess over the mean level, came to 28.4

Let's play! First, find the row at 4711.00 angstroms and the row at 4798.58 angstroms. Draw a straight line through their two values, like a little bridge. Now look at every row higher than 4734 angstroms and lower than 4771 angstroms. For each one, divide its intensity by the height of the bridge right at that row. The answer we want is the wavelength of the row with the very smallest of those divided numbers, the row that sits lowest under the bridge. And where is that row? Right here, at 4763.35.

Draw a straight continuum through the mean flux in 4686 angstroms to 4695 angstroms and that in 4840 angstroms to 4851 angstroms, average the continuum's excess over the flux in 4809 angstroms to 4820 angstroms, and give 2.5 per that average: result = -3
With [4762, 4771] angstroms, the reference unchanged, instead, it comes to 7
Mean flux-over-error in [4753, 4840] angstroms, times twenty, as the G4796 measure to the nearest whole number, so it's 543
